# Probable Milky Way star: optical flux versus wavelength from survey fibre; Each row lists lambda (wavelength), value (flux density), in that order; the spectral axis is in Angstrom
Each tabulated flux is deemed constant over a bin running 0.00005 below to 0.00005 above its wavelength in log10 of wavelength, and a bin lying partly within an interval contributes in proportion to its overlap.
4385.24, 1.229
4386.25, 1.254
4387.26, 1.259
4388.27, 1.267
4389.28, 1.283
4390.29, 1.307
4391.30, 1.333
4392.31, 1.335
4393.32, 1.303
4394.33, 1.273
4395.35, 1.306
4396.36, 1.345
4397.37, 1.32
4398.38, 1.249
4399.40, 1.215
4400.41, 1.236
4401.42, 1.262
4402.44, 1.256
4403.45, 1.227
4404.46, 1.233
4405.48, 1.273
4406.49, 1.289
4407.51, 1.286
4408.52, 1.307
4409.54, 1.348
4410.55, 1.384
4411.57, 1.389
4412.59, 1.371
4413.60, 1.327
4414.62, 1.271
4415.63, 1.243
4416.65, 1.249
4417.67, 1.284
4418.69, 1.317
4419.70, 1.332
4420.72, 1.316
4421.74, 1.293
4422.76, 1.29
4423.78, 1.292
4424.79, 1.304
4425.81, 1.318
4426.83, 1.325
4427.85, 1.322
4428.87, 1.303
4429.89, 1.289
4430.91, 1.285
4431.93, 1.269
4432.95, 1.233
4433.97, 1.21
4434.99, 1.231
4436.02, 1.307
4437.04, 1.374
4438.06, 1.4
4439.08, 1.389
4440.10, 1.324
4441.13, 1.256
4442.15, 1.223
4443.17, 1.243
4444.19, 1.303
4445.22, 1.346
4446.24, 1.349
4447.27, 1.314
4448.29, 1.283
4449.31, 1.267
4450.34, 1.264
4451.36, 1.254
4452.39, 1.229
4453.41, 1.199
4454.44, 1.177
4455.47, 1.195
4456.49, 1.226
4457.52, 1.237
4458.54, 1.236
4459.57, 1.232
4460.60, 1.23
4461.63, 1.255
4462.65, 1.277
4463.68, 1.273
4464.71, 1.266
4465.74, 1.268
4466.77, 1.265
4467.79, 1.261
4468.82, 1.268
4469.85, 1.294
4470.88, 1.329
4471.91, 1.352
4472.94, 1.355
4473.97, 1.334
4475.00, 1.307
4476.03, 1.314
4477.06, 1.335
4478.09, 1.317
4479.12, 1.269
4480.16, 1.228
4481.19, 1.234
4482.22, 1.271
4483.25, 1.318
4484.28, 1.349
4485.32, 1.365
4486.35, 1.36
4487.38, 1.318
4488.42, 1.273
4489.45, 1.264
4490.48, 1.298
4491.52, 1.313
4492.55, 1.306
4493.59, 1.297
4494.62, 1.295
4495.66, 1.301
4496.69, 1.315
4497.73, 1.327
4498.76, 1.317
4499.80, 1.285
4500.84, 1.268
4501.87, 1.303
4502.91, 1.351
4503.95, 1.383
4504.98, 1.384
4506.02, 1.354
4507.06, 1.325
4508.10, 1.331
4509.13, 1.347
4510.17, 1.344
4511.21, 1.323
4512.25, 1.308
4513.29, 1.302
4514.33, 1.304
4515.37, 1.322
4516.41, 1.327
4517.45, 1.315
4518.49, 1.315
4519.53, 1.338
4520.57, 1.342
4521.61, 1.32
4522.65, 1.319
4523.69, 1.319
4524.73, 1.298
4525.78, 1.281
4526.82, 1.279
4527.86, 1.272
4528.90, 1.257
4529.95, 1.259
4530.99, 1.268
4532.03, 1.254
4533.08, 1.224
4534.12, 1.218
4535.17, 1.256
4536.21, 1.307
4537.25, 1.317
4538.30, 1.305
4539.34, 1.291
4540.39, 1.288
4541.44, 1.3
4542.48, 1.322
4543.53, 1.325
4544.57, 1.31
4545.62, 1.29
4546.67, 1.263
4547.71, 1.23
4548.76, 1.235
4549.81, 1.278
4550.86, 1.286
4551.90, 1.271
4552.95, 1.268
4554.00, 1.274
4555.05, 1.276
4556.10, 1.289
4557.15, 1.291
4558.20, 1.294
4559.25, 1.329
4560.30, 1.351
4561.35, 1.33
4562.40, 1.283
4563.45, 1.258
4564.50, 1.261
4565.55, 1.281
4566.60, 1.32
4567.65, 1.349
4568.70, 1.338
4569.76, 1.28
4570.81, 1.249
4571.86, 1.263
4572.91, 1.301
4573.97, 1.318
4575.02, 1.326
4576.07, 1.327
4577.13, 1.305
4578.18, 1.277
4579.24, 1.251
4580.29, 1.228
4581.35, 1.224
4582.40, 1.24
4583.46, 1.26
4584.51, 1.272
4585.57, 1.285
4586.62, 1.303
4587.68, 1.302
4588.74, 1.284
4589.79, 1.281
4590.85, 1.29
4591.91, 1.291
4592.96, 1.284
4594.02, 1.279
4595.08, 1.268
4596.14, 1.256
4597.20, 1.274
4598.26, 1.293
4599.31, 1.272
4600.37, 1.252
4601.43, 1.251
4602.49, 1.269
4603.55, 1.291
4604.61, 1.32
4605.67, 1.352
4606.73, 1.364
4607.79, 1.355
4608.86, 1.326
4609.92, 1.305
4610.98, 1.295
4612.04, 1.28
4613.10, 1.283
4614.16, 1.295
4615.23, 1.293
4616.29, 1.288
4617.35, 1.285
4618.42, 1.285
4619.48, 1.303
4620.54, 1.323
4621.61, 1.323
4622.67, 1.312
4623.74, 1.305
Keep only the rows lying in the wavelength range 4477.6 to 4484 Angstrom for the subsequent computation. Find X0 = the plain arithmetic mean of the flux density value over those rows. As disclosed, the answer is 1.27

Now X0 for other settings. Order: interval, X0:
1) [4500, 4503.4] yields 1.31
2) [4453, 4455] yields 1.19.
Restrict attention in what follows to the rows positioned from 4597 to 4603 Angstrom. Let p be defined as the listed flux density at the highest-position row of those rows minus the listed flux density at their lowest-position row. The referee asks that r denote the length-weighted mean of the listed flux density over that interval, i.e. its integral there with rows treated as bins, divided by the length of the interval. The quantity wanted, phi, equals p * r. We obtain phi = -0.006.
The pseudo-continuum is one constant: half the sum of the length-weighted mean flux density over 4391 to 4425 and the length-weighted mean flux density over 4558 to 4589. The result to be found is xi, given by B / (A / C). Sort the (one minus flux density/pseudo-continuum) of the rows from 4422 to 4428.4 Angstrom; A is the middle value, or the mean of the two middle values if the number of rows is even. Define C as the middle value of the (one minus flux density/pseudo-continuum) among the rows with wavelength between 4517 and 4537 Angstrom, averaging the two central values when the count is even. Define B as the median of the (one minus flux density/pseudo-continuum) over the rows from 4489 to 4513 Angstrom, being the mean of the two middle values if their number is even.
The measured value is 0.011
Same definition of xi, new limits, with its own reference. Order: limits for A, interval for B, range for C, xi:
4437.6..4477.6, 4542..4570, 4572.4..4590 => 0.002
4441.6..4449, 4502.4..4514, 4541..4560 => 0.020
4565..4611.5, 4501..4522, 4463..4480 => 0.025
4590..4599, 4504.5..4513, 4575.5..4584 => -0.116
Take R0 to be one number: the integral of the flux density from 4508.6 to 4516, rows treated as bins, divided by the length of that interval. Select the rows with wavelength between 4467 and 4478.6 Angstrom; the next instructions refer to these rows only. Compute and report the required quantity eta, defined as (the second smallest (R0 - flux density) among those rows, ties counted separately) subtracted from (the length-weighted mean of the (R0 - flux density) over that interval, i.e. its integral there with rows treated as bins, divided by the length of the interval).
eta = 0.038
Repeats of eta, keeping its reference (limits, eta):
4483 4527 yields 0.064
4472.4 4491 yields 0.054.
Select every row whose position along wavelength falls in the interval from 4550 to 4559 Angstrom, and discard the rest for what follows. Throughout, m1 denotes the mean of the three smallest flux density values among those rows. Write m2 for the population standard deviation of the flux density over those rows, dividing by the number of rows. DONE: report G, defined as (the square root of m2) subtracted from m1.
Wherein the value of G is 1.17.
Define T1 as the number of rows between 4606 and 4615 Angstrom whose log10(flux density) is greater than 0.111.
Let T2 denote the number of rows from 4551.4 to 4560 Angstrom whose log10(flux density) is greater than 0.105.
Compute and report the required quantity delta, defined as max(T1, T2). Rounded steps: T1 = 6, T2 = 6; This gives 6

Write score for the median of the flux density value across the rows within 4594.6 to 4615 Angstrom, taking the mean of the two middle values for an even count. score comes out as 1.29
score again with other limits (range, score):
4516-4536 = 1.28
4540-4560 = 1.29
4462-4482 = 1.28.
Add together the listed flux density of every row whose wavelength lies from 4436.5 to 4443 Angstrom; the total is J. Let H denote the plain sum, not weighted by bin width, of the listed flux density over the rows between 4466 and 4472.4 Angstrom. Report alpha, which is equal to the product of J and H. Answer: 62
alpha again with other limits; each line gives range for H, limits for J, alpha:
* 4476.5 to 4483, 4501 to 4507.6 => 62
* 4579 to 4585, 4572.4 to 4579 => 59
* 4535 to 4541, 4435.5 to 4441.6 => 63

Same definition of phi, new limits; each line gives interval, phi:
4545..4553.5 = -0.028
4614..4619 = -0.013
